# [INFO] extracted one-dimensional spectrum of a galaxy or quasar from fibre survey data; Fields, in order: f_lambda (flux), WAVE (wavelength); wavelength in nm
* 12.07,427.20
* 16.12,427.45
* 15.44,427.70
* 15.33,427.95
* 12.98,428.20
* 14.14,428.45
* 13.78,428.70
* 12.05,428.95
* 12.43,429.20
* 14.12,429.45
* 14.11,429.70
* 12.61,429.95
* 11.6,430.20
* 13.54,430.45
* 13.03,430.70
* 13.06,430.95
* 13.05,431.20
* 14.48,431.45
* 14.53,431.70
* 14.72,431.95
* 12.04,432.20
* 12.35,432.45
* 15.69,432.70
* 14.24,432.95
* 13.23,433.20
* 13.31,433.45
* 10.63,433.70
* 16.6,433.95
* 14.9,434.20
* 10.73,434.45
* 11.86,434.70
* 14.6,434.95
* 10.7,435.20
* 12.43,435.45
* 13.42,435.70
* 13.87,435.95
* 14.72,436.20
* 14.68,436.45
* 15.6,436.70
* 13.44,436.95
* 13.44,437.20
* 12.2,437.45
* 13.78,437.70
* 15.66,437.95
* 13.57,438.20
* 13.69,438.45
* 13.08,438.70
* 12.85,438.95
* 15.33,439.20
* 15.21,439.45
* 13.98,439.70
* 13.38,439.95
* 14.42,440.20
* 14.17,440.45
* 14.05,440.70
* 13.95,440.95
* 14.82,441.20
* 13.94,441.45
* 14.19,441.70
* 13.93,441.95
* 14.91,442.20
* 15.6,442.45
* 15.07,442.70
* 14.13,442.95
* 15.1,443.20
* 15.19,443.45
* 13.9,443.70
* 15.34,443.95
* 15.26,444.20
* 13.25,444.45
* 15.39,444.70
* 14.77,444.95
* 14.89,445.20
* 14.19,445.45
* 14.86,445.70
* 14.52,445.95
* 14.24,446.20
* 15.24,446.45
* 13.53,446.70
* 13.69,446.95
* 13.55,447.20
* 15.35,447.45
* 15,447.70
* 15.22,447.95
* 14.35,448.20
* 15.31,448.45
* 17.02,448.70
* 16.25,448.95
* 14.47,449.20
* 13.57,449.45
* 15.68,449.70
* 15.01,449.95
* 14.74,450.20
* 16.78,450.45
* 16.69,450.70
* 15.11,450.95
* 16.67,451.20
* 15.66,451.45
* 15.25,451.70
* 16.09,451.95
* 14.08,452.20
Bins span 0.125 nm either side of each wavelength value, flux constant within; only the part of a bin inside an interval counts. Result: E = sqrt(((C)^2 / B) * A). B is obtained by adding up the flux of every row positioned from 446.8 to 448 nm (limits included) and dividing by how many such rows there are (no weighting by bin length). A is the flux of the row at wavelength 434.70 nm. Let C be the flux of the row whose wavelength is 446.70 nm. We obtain 12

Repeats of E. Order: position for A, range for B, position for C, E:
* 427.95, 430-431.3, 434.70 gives 13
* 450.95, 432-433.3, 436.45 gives 16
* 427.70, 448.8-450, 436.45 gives 15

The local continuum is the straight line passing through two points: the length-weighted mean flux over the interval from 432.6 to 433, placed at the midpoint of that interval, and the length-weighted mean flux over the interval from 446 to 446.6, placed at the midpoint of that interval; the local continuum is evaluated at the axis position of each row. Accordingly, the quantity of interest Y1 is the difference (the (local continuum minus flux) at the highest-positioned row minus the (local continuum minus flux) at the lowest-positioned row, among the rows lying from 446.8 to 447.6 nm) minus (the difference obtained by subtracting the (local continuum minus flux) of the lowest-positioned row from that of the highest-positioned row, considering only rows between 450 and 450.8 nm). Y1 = 0.3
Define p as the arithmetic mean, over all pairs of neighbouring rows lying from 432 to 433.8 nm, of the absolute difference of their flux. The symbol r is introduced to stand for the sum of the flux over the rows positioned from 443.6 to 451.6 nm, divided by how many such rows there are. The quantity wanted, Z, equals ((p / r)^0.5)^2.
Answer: 0.099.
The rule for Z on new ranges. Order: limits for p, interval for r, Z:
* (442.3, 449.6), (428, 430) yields 0.066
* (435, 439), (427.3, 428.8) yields 0.068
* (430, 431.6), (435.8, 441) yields 0.056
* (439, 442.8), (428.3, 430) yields 0.042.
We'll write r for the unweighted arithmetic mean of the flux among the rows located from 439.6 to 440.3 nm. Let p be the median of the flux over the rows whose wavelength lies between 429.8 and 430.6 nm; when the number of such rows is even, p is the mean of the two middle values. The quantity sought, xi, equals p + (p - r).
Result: 11.3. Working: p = 12.6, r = 13.9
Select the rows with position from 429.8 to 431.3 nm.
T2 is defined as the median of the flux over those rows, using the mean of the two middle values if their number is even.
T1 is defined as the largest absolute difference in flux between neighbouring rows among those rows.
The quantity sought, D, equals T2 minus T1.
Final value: 11.1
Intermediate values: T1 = 1.94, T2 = 13.0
